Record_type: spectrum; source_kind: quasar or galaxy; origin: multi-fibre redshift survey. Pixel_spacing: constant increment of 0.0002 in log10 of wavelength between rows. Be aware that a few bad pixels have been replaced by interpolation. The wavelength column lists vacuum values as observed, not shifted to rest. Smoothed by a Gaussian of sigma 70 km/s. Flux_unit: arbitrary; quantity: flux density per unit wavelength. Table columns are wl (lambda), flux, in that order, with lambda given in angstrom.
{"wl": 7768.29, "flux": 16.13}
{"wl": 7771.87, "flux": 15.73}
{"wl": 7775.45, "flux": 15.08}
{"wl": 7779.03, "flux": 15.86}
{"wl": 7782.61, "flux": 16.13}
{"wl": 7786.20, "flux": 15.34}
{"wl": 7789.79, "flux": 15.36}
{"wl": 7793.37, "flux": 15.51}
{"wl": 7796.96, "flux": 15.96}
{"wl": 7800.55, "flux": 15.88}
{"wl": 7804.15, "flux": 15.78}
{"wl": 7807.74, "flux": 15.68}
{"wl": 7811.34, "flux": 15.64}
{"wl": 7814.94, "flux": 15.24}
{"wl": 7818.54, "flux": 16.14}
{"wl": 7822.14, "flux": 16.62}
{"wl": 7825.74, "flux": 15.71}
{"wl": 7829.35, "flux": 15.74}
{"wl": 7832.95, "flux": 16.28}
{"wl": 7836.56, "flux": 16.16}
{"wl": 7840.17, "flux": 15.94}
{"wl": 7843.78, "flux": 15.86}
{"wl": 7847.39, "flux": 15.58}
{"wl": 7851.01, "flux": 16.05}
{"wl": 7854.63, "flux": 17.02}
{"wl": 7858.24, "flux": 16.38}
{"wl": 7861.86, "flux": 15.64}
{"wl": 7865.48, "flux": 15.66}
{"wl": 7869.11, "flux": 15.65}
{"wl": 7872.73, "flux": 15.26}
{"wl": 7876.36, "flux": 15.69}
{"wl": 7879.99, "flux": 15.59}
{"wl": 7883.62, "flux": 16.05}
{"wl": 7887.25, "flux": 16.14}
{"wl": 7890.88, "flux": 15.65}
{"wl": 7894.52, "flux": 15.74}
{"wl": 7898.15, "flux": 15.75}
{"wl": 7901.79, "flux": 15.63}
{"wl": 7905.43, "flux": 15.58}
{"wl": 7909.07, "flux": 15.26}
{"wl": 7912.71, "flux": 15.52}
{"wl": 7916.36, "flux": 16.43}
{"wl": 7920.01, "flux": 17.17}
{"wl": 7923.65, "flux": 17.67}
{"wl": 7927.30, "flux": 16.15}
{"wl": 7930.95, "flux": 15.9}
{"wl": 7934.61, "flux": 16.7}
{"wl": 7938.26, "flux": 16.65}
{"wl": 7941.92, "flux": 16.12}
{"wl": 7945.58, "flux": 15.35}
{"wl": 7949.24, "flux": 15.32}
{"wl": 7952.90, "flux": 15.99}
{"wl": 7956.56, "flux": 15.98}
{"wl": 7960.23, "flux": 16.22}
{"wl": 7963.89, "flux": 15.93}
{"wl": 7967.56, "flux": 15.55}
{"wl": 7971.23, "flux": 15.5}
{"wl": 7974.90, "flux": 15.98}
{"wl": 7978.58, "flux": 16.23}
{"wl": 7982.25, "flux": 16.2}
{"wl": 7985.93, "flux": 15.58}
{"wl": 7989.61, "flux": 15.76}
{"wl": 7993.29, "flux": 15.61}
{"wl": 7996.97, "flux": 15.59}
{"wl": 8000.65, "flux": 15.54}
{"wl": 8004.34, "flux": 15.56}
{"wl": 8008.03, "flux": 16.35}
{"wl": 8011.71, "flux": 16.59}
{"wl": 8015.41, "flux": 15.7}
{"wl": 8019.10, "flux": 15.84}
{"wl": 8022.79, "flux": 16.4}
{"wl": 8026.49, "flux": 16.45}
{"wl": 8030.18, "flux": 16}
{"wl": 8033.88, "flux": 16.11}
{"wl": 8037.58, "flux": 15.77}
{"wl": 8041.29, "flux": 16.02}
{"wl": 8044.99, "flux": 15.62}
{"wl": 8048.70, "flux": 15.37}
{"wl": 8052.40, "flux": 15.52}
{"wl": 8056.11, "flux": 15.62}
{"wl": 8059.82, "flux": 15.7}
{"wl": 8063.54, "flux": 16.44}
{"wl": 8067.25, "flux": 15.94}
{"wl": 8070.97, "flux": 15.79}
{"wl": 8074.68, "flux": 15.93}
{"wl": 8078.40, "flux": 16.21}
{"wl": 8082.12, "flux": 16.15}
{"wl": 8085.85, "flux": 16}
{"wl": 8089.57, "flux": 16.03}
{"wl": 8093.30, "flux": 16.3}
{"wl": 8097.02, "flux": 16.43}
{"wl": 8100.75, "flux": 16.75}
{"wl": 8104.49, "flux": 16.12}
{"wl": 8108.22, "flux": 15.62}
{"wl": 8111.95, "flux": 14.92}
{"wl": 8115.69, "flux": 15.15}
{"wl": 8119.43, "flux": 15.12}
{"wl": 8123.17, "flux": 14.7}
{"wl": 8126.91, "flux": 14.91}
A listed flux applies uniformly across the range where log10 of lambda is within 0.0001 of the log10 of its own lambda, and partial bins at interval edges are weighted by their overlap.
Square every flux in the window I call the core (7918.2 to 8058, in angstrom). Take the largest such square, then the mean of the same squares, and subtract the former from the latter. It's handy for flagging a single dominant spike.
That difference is -56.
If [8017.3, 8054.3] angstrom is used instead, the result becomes -17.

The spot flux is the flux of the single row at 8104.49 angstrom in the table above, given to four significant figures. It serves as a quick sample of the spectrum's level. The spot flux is 16.12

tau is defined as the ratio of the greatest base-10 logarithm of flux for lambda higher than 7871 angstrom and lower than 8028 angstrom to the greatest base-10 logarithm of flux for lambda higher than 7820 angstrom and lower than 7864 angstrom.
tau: 1.01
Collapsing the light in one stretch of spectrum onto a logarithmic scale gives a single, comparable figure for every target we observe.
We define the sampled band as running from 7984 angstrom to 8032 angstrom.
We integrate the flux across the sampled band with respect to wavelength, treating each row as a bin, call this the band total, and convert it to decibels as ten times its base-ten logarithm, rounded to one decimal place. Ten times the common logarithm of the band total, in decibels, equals 28.8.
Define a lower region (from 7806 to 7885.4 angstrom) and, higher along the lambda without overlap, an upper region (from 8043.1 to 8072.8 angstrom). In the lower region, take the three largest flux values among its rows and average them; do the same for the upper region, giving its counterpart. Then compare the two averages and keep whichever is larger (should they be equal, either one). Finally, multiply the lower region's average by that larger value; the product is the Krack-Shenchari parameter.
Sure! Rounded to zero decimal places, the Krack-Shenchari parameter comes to 278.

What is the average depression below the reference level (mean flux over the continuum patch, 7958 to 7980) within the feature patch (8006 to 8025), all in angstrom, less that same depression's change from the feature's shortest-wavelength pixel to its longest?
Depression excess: -0.2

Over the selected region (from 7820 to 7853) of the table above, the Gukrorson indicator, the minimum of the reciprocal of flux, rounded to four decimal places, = 0.0602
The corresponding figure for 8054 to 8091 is 0.0608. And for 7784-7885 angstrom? 0.0588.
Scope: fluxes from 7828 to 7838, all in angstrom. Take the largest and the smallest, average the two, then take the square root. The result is 4.00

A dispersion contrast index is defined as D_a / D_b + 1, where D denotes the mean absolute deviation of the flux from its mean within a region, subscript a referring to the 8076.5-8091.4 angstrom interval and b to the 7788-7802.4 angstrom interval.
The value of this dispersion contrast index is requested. 1.3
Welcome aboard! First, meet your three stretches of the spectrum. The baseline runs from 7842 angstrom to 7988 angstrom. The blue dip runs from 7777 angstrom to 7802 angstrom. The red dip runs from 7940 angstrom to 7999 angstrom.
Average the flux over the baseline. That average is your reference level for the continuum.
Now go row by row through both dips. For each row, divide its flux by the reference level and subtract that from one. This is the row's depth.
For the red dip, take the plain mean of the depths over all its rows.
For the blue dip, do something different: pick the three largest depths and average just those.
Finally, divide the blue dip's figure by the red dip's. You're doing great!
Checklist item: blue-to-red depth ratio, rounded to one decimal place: 3.7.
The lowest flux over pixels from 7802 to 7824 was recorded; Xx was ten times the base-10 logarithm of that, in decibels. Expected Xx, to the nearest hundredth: 11.83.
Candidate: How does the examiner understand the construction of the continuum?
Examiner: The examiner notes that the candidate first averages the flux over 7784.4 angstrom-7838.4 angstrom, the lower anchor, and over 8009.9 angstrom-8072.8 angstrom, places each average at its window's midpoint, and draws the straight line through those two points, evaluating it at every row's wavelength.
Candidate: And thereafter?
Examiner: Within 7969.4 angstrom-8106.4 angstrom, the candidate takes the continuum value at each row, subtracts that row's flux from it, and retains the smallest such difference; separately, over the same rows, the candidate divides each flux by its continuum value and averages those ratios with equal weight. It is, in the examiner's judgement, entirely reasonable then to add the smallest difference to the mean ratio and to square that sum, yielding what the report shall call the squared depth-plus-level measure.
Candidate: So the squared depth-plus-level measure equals 0.0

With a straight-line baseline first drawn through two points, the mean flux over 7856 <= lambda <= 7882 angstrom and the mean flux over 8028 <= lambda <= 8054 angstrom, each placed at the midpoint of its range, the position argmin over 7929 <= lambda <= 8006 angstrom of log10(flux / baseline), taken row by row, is 7949.24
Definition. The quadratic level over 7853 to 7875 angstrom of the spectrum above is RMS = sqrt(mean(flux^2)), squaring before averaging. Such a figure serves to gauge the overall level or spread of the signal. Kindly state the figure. 15.9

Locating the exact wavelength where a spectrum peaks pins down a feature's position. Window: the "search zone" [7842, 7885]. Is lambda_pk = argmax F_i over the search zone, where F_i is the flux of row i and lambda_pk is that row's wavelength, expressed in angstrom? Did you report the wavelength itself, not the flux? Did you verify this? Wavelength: 7854.63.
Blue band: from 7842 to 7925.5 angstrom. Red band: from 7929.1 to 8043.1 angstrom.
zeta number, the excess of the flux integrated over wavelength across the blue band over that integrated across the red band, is -486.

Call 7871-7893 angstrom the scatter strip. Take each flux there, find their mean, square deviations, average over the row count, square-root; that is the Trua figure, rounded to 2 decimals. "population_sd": 0.29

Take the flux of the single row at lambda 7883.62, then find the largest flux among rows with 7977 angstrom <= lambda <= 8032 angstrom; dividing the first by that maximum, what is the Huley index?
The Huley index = 0.967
